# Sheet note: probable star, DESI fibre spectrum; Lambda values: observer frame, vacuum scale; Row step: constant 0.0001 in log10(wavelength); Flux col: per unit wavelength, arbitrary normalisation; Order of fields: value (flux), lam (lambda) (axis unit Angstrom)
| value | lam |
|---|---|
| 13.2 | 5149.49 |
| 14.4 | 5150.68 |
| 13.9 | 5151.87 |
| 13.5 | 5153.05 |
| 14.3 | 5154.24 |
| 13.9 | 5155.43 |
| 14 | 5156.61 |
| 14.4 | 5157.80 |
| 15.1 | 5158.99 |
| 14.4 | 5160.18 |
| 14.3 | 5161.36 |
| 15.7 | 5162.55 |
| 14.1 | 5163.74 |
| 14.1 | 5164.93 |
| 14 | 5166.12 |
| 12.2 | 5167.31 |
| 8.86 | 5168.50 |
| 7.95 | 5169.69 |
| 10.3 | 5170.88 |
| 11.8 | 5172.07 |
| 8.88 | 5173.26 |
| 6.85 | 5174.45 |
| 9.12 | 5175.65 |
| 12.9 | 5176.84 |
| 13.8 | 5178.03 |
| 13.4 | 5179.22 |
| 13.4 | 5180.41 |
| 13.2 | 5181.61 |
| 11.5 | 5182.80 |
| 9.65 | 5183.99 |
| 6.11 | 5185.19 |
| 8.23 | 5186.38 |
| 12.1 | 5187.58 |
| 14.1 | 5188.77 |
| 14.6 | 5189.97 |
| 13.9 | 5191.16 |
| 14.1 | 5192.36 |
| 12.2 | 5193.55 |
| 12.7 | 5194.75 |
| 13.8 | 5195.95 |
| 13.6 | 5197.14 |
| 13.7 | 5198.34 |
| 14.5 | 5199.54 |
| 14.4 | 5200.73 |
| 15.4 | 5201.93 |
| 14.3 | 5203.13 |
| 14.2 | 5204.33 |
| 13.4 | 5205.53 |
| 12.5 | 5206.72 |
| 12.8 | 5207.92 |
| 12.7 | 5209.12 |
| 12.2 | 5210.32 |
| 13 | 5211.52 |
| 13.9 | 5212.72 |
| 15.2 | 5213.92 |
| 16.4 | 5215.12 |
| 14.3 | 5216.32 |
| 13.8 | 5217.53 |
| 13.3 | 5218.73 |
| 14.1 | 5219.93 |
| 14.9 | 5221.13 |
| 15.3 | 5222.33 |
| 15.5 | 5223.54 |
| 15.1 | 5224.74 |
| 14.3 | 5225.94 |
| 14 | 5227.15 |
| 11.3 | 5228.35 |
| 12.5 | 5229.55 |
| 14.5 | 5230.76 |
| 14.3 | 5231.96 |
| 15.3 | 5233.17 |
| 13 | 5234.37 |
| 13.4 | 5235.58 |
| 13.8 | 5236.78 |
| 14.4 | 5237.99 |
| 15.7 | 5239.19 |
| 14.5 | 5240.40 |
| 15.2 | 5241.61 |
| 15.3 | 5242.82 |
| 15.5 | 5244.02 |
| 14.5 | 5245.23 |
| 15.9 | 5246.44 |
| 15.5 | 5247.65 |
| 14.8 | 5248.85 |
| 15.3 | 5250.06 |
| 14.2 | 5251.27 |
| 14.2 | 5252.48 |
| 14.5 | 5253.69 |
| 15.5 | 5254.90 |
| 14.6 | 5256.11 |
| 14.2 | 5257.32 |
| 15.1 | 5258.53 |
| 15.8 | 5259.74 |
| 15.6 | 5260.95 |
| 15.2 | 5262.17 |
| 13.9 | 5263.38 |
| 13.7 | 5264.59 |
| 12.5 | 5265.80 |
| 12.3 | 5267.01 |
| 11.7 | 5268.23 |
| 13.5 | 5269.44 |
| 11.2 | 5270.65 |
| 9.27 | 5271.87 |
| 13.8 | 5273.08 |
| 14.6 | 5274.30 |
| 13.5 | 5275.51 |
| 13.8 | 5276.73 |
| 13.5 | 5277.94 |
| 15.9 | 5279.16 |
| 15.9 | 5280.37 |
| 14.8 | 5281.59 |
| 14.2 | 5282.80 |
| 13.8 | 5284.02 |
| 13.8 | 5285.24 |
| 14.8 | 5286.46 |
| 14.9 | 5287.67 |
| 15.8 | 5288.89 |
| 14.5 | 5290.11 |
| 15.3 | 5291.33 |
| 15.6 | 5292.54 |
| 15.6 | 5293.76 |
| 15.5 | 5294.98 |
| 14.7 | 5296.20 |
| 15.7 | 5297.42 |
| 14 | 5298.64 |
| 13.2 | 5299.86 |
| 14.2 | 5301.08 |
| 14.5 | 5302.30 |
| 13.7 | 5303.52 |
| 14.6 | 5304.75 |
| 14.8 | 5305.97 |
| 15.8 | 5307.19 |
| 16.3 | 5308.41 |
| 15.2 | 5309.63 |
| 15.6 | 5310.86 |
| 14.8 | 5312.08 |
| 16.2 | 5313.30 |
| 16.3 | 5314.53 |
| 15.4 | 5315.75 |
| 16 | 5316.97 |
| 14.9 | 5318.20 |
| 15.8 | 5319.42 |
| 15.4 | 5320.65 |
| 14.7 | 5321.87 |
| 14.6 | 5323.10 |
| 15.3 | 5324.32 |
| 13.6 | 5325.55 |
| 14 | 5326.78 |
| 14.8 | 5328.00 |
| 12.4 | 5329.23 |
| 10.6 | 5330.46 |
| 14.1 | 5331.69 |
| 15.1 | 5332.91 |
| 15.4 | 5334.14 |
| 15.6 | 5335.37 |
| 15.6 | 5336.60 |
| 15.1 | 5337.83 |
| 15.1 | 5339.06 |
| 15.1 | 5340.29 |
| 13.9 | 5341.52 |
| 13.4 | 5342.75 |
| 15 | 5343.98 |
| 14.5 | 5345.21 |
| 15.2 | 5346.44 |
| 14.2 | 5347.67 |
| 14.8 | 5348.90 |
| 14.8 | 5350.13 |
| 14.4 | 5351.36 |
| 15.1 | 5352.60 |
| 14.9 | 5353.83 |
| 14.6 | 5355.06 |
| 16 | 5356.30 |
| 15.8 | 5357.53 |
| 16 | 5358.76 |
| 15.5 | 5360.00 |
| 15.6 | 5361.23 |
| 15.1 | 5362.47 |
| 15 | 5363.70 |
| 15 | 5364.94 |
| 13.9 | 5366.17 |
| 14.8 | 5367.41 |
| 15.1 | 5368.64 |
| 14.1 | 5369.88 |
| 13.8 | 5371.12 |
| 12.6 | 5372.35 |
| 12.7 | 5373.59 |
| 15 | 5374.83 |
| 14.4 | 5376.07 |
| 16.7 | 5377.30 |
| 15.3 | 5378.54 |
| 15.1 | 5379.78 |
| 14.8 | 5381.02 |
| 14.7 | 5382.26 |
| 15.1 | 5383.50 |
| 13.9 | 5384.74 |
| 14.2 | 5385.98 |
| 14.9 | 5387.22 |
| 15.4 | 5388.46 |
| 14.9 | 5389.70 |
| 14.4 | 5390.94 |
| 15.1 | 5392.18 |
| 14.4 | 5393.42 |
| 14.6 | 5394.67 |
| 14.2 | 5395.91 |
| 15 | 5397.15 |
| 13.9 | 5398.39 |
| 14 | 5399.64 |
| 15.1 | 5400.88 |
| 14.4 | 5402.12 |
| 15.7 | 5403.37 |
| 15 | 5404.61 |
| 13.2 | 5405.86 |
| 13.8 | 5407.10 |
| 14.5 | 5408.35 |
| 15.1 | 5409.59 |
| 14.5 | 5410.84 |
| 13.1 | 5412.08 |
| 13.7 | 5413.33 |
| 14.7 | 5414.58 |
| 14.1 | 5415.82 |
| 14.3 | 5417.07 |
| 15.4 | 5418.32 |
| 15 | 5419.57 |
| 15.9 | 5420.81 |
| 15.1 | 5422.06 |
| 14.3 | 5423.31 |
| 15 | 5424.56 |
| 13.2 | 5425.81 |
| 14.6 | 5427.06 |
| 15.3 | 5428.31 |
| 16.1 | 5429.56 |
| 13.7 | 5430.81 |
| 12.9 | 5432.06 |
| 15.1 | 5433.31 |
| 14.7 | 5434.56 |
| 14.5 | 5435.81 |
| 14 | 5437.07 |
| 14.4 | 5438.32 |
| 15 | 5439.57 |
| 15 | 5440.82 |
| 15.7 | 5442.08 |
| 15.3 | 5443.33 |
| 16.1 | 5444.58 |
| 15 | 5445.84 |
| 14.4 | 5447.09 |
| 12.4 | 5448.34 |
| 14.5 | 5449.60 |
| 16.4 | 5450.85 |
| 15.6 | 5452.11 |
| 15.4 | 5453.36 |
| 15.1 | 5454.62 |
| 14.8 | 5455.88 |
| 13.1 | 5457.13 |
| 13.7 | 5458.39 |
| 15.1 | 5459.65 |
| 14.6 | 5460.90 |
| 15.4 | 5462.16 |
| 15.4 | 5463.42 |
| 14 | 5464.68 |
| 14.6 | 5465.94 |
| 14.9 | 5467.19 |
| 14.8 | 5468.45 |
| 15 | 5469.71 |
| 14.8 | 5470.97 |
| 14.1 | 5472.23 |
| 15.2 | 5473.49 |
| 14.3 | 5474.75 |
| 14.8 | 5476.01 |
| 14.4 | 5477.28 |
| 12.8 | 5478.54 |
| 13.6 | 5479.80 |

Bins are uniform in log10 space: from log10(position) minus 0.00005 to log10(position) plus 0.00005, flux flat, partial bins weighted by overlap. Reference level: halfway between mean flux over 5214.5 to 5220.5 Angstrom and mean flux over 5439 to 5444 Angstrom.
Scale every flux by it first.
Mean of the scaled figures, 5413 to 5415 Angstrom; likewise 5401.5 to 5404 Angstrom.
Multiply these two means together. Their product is 0.97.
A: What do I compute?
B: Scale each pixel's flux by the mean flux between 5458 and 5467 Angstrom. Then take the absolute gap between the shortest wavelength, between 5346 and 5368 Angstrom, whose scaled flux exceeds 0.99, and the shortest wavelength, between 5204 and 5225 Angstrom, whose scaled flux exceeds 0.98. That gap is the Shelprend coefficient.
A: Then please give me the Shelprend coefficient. 132.5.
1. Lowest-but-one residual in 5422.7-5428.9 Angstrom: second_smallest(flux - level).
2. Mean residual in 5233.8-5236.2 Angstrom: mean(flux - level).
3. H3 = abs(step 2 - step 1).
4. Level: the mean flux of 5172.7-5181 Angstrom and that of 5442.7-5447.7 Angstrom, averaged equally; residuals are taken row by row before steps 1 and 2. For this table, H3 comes 1.1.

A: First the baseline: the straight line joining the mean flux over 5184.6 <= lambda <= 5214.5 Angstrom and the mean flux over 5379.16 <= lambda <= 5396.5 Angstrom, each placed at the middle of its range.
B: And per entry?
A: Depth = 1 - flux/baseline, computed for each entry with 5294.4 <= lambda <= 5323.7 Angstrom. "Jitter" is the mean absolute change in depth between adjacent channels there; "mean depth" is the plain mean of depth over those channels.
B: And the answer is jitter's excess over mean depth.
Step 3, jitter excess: 0.13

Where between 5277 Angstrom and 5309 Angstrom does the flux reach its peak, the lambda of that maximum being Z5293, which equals 5308.41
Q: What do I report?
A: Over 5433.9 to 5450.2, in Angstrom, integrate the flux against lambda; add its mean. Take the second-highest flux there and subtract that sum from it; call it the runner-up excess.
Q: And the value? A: -238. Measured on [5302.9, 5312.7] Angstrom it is -147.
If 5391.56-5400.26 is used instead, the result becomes -125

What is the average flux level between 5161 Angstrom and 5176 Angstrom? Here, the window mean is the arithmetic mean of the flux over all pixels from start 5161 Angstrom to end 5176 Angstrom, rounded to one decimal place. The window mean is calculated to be 11.4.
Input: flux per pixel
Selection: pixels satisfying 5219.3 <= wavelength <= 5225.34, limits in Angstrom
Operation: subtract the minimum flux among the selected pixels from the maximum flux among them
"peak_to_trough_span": 1.4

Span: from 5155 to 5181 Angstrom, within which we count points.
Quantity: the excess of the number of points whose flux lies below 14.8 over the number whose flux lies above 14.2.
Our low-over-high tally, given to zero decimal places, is 15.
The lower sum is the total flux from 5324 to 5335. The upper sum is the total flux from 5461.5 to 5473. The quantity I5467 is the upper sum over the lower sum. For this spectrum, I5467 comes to 1.06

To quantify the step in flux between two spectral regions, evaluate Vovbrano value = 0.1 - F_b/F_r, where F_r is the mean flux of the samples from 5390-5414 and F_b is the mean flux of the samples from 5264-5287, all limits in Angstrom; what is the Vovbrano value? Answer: -0.837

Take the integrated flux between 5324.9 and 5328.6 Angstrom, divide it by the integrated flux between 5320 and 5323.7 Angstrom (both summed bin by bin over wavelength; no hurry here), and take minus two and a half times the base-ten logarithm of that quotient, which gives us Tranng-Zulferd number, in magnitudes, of 0.056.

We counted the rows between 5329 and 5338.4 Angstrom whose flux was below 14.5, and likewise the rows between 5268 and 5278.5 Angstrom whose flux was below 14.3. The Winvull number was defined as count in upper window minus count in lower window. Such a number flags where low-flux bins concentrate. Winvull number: -5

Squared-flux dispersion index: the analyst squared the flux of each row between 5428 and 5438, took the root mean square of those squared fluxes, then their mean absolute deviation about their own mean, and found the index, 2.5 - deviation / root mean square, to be 2.40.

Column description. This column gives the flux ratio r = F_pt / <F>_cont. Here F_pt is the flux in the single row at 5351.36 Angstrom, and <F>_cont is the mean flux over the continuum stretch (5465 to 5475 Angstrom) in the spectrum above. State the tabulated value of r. 0.98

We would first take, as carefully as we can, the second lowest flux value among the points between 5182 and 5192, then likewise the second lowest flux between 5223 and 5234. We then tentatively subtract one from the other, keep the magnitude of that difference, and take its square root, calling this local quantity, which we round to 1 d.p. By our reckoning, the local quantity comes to 2.1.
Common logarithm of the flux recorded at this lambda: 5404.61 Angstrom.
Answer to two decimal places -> 1.18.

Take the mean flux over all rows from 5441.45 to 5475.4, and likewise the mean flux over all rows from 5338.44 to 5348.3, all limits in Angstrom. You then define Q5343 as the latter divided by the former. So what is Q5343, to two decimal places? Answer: 0.98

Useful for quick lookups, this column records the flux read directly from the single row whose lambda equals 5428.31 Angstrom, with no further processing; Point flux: 15.3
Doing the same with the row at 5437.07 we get 14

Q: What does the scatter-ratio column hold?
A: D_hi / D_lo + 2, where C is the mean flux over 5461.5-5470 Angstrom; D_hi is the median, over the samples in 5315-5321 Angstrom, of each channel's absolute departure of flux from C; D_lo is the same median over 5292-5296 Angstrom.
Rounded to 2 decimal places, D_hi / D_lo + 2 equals 2.73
